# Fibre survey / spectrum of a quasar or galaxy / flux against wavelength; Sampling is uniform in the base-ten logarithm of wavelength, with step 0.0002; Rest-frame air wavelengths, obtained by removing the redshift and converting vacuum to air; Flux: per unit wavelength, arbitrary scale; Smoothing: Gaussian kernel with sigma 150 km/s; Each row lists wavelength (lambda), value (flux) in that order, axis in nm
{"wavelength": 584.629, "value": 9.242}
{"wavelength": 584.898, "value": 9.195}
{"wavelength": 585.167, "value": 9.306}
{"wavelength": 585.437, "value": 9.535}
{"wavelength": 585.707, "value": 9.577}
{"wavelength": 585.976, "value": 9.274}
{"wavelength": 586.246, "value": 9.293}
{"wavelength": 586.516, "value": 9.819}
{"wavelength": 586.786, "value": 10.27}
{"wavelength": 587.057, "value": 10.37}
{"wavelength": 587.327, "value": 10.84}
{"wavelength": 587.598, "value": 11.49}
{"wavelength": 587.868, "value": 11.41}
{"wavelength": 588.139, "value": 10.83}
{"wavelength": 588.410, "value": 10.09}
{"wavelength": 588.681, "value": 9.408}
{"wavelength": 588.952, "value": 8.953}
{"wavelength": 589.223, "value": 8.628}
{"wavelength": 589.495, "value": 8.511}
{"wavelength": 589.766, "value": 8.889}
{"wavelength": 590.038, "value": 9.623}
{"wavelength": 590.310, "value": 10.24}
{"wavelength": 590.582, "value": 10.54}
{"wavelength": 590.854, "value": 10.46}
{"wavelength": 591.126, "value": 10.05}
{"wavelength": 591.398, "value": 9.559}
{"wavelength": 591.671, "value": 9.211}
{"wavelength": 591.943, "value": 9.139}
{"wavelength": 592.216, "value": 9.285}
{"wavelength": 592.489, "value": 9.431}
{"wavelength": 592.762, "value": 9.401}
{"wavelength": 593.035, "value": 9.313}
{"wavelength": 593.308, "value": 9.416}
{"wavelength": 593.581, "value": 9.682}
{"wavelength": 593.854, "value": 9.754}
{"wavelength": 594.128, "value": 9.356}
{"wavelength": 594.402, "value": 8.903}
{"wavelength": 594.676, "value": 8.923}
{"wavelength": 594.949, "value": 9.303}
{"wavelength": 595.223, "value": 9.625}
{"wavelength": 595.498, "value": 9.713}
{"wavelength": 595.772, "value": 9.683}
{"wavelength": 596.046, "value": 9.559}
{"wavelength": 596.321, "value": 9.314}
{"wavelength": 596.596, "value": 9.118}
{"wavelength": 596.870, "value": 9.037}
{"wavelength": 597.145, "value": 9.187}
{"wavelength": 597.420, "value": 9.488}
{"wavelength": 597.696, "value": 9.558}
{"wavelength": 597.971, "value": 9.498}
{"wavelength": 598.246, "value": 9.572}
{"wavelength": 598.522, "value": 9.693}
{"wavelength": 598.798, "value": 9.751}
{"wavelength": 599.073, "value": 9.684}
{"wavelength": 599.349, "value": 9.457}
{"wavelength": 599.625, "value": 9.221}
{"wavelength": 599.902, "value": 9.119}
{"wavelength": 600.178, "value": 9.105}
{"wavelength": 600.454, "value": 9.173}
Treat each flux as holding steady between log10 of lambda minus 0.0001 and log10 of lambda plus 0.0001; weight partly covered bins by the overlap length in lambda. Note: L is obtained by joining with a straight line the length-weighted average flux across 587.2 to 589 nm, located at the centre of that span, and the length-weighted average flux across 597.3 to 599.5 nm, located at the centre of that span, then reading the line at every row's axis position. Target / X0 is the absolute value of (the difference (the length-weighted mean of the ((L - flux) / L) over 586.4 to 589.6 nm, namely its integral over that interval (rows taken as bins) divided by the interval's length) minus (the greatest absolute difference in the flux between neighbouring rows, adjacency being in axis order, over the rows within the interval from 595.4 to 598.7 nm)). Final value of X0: 0.26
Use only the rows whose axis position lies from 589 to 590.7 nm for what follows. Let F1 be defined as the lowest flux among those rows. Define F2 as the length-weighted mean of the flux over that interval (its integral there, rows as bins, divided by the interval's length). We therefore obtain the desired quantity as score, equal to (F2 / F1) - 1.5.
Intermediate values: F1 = 8.511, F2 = 9.37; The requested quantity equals -0.399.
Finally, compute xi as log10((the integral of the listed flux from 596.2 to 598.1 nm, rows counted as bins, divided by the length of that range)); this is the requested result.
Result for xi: 0.969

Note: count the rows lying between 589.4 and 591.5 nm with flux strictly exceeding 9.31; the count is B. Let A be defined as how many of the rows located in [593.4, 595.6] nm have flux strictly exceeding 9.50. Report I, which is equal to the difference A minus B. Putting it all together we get -2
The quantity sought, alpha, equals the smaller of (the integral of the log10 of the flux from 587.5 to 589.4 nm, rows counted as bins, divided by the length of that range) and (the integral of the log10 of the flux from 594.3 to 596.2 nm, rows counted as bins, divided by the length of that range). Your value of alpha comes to 0.973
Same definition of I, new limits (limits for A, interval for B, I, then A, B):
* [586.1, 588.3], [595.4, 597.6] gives 2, 7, 5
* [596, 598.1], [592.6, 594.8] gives -4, 2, 6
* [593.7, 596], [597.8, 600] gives -2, 4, 6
